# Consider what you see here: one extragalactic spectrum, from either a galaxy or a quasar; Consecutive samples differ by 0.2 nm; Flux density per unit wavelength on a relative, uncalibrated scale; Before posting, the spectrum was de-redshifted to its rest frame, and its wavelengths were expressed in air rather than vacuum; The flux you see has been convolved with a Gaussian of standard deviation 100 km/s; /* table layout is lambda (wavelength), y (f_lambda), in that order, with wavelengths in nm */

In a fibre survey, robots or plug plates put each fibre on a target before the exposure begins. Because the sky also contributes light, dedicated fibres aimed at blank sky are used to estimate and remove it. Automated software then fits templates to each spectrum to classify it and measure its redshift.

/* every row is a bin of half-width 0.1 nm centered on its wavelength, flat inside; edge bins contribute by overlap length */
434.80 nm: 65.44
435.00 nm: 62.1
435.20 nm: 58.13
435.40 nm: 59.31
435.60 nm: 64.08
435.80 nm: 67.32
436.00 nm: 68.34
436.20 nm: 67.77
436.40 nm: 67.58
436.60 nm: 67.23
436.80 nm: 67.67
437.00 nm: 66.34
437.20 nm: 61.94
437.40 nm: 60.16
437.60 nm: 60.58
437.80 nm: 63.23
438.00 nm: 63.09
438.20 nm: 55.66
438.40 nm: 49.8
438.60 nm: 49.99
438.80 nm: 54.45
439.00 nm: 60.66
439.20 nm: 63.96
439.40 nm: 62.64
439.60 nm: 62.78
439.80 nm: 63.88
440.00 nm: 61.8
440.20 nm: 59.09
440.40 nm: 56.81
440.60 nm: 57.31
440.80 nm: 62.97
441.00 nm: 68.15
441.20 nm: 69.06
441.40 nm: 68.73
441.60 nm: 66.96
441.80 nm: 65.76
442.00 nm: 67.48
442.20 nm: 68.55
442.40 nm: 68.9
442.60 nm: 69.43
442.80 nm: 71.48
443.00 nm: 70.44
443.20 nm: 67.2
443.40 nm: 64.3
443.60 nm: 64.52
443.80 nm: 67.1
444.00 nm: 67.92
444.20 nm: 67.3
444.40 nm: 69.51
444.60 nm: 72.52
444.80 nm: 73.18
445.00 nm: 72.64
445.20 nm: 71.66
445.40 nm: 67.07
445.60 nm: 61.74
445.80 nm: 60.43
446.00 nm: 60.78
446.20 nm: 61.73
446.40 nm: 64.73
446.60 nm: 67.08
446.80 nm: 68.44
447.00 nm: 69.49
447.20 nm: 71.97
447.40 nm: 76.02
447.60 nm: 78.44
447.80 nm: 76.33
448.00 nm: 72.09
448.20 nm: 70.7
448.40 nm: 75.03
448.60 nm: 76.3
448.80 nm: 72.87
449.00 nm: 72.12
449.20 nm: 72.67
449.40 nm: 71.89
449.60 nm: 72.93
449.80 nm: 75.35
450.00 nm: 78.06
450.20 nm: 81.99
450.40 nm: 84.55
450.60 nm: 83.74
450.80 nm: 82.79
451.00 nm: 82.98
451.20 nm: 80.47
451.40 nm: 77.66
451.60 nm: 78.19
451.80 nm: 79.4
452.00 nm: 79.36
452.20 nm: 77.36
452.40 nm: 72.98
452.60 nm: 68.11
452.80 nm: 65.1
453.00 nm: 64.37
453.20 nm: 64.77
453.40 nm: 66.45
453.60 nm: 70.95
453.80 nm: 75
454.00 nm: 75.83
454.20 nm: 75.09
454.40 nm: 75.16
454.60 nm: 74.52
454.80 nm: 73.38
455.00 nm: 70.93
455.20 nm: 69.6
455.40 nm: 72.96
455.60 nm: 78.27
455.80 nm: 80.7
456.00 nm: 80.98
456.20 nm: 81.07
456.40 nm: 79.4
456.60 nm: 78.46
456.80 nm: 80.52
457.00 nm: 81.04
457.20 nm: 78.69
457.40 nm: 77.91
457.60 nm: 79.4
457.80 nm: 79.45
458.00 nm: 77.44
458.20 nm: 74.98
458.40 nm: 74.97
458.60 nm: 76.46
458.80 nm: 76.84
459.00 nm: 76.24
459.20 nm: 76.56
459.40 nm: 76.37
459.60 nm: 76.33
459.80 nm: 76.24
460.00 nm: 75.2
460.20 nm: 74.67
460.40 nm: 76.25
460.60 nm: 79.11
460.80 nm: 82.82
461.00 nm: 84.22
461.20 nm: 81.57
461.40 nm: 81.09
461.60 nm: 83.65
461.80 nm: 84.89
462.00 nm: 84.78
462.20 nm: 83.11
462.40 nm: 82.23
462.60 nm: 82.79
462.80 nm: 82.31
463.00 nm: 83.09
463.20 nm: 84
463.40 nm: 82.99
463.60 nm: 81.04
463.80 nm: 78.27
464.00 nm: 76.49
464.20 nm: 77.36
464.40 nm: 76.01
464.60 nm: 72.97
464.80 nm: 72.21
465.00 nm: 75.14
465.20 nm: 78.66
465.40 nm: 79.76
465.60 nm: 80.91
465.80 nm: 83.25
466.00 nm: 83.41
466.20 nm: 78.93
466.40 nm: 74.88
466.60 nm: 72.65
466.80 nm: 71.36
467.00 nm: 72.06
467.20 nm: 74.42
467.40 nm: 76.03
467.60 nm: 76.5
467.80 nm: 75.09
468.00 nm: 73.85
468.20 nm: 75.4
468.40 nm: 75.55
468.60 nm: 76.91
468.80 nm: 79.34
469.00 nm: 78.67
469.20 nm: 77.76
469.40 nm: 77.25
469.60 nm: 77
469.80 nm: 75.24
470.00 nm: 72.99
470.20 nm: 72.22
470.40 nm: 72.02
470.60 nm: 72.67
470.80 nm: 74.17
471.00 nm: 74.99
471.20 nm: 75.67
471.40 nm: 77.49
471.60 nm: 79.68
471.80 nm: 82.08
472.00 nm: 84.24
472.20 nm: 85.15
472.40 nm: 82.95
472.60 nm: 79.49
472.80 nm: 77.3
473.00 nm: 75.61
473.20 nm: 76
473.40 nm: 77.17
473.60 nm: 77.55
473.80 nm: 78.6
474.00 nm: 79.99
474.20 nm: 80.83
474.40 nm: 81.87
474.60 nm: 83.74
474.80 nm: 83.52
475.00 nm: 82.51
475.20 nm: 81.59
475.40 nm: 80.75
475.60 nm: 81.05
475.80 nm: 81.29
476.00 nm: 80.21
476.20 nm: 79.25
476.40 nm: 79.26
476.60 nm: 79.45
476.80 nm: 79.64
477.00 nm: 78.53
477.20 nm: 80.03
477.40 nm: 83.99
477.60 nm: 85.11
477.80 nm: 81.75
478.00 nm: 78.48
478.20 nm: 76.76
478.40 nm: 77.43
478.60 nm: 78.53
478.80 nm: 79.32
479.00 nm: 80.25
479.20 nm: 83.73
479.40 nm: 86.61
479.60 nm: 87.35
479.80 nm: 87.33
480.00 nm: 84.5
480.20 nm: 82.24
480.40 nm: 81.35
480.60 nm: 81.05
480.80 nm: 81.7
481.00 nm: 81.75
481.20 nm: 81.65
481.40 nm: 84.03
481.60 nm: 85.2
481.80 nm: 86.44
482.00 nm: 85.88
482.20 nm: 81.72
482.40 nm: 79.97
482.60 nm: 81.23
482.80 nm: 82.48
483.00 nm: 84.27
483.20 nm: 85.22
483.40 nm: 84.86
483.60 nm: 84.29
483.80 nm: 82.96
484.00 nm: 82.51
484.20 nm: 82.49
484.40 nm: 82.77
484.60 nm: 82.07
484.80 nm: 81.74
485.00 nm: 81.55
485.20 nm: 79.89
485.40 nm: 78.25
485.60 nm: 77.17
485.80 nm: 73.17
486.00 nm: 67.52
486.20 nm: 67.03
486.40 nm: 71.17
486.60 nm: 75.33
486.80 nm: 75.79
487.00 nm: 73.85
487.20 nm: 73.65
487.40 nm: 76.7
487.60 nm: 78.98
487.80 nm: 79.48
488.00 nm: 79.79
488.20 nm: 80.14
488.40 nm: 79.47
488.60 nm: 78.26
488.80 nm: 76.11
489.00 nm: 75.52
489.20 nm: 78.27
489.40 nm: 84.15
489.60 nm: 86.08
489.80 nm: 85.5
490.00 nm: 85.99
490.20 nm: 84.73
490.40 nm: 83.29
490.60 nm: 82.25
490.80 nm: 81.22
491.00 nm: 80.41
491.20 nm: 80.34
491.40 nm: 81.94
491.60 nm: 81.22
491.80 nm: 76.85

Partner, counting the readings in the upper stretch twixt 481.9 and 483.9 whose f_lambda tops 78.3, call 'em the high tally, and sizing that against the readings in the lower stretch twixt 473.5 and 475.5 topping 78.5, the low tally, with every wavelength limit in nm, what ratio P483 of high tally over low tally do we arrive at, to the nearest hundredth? 1.11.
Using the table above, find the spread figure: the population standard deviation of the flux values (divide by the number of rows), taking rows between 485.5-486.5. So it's 3.8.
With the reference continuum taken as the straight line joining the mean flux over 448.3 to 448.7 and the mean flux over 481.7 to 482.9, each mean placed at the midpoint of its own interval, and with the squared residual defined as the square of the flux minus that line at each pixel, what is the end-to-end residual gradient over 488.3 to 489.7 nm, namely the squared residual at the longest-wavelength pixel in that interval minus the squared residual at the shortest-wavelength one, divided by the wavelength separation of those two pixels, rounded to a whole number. -17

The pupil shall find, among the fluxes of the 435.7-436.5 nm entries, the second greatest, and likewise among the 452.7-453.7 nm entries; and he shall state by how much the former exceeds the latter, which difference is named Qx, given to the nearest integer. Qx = 1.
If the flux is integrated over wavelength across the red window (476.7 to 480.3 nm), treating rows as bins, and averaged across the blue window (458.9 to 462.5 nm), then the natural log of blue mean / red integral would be -1.31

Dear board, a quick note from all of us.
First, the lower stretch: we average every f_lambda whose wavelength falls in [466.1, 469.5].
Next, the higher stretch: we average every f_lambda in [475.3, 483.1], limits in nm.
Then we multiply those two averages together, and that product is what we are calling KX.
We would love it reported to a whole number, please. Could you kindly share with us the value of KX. 6194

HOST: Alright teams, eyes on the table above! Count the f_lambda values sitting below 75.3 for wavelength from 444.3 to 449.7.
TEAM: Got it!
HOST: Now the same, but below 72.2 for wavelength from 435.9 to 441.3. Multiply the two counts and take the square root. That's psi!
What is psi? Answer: 25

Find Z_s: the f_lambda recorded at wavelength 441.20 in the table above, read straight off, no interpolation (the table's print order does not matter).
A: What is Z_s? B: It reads 69.06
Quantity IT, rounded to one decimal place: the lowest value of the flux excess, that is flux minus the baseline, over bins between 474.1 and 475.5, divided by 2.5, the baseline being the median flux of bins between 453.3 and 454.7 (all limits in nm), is 2.3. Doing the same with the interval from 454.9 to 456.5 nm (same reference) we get -2.2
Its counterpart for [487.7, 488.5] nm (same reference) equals 1.8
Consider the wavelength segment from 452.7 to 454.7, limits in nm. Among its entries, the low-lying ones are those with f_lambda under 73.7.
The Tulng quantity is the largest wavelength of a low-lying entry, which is 453.60 nm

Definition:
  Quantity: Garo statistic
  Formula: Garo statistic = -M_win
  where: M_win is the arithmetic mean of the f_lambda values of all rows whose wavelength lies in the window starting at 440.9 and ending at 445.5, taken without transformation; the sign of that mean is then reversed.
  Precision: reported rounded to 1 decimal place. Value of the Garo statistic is -68.7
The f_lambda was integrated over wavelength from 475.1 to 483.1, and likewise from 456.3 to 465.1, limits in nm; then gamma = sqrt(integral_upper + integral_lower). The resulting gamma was 36.7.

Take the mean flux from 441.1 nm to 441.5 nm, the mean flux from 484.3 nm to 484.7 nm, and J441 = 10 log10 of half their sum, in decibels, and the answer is 18.8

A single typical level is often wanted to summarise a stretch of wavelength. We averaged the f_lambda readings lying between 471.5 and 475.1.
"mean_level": 80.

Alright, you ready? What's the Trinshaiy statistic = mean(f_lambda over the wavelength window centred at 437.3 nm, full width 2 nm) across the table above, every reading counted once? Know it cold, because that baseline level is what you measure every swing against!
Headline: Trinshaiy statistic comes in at 63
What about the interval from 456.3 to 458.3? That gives 79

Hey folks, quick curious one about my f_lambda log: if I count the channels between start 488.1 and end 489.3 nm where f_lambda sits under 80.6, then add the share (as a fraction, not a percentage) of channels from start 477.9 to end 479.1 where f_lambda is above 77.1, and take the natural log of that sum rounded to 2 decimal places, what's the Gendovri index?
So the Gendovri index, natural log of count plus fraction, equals 1.92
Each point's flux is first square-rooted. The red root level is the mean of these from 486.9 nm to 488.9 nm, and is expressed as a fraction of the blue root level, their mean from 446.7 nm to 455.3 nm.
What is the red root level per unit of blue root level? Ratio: 1.02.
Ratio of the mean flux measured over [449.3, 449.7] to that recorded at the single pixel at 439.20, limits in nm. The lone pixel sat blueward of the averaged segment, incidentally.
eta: 1.13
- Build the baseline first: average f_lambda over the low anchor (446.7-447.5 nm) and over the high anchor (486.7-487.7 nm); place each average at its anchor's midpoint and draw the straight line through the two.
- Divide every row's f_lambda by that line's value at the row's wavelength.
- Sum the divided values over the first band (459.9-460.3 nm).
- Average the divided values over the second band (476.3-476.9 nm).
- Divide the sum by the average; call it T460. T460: 1.9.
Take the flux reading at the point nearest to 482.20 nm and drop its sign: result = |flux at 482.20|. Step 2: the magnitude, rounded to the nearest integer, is 82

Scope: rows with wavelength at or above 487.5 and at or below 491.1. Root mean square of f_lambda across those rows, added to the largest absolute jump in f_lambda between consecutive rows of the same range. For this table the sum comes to 87.0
